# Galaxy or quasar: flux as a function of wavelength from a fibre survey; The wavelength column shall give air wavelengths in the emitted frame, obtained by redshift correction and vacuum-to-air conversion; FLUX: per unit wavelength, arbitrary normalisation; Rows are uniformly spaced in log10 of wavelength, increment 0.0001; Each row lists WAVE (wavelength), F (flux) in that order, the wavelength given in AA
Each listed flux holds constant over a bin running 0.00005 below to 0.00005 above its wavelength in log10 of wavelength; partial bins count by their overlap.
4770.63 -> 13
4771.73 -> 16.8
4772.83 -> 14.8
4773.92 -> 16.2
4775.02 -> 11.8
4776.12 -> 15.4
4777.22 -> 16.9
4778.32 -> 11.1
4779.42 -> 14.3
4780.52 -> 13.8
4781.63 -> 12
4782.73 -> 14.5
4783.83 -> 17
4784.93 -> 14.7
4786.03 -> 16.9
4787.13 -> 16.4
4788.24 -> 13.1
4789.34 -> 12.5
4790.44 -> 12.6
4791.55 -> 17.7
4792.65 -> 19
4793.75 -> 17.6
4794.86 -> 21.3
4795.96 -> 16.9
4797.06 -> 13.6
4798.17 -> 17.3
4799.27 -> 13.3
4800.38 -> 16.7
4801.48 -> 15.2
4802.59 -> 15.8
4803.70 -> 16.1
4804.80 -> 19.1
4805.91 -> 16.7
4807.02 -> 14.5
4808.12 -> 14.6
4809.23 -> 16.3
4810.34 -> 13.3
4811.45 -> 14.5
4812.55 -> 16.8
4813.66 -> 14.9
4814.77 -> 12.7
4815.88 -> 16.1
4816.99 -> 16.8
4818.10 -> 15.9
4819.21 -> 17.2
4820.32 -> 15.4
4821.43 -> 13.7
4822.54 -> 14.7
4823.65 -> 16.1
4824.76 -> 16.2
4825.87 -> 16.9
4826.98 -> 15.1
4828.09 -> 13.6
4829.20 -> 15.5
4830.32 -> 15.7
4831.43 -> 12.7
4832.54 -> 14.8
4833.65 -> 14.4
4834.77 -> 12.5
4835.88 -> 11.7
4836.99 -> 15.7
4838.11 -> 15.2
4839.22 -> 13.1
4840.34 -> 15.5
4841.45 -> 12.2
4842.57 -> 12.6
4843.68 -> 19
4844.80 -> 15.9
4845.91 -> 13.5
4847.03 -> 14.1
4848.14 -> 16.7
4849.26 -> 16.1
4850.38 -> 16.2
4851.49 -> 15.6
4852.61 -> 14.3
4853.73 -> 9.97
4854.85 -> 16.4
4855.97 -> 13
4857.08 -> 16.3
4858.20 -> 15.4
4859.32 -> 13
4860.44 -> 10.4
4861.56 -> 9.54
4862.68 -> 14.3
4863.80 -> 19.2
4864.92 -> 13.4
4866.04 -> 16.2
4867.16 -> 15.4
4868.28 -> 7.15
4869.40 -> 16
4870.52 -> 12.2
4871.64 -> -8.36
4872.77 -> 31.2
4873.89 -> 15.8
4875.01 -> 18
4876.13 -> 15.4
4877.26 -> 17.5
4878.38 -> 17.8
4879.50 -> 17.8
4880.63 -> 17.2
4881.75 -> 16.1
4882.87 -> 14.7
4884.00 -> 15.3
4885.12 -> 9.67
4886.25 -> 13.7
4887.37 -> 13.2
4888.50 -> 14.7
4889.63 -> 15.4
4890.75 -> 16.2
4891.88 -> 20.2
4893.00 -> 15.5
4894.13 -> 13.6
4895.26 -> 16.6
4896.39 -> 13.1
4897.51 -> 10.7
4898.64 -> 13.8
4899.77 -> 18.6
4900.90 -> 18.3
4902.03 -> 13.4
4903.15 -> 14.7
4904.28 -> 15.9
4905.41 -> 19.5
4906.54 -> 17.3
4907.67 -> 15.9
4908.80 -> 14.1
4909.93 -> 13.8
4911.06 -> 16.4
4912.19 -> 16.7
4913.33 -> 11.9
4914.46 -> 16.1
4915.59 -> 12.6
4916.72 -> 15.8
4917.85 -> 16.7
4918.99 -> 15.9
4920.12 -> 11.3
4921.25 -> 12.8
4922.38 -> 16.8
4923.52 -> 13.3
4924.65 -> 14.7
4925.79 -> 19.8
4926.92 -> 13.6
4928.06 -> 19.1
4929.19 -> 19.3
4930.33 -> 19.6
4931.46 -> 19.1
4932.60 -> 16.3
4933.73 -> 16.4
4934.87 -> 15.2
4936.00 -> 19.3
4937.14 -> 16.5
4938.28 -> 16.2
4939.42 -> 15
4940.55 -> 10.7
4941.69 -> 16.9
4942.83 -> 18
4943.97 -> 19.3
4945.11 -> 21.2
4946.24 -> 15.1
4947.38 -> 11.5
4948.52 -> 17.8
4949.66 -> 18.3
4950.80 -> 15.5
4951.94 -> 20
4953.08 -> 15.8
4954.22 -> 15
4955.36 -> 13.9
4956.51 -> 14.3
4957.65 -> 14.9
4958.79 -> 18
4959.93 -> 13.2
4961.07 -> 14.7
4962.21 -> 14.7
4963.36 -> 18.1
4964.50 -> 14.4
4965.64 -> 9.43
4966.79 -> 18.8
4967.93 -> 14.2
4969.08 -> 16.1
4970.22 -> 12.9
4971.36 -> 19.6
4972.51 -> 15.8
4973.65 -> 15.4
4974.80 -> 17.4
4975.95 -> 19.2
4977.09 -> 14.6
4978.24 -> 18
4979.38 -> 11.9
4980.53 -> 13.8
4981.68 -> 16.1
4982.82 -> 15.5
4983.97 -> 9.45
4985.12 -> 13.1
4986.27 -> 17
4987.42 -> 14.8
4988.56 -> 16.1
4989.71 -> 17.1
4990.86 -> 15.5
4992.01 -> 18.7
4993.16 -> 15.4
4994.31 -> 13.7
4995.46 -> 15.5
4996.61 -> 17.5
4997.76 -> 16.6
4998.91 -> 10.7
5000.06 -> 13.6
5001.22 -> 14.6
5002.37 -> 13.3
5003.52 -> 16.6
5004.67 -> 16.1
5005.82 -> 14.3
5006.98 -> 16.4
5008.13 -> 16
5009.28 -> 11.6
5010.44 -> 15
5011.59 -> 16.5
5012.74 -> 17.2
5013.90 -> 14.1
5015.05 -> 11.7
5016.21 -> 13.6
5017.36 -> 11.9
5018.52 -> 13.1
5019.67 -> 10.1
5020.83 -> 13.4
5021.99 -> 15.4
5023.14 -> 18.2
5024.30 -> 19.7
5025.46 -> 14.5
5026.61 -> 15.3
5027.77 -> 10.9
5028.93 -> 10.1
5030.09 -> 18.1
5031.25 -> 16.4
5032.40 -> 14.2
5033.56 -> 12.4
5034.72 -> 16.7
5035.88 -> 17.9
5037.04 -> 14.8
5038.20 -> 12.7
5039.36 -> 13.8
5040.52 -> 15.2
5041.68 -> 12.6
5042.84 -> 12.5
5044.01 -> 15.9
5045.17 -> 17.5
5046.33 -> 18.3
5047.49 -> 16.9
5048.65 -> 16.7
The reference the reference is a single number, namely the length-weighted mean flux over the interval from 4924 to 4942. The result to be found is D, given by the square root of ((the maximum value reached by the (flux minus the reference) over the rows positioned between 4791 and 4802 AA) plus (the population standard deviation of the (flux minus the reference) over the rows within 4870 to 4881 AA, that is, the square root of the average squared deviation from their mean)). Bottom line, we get 3.72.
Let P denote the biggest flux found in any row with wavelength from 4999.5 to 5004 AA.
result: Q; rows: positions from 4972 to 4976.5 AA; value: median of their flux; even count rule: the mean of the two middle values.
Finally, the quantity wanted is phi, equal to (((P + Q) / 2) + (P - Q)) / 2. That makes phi 8.3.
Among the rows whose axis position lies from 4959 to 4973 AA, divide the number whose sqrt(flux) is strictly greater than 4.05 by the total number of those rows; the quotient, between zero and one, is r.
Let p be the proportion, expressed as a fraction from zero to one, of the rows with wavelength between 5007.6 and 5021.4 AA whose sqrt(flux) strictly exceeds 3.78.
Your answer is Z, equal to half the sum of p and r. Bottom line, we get 0.292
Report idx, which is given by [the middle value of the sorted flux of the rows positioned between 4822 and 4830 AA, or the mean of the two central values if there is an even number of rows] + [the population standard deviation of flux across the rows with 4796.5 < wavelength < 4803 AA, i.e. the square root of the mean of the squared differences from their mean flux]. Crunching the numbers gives 17.0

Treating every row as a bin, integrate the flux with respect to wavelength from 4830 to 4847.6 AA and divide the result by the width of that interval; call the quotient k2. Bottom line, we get 14.3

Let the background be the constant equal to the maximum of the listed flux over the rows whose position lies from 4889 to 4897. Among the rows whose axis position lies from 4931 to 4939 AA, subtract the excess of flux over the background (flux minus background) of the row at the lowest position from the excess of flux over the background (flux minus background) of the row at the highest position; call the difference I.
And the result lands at -3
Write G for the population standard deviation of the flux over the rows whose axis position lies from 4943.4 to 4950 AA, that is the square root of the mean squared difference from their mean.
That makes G 3.1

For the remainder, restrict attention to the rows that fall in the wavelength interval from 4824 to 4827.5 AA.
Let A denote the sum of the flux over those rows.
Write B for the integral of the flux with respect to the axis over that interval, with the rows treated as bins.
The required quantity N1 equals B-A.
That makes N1 8.1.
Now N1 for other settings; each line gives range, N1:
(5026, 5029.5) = 6.2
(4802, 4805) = -0.8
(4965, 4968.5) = 7.1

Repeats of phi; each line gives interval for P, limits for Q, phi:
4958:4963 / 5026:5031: 10.2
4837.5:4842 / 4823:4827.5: 7.6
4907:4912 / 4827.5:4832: 8.7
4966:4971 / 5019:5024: 10.5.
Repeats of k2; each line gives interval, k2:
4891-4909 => 15.7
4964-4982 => 15.5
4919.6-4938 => 16.5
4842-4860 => 14.8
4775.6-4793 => 14.8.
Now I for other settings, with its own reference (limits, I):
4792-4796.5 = -2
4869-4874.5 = 0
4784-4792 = 3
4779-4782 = -2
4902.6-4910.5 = -1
